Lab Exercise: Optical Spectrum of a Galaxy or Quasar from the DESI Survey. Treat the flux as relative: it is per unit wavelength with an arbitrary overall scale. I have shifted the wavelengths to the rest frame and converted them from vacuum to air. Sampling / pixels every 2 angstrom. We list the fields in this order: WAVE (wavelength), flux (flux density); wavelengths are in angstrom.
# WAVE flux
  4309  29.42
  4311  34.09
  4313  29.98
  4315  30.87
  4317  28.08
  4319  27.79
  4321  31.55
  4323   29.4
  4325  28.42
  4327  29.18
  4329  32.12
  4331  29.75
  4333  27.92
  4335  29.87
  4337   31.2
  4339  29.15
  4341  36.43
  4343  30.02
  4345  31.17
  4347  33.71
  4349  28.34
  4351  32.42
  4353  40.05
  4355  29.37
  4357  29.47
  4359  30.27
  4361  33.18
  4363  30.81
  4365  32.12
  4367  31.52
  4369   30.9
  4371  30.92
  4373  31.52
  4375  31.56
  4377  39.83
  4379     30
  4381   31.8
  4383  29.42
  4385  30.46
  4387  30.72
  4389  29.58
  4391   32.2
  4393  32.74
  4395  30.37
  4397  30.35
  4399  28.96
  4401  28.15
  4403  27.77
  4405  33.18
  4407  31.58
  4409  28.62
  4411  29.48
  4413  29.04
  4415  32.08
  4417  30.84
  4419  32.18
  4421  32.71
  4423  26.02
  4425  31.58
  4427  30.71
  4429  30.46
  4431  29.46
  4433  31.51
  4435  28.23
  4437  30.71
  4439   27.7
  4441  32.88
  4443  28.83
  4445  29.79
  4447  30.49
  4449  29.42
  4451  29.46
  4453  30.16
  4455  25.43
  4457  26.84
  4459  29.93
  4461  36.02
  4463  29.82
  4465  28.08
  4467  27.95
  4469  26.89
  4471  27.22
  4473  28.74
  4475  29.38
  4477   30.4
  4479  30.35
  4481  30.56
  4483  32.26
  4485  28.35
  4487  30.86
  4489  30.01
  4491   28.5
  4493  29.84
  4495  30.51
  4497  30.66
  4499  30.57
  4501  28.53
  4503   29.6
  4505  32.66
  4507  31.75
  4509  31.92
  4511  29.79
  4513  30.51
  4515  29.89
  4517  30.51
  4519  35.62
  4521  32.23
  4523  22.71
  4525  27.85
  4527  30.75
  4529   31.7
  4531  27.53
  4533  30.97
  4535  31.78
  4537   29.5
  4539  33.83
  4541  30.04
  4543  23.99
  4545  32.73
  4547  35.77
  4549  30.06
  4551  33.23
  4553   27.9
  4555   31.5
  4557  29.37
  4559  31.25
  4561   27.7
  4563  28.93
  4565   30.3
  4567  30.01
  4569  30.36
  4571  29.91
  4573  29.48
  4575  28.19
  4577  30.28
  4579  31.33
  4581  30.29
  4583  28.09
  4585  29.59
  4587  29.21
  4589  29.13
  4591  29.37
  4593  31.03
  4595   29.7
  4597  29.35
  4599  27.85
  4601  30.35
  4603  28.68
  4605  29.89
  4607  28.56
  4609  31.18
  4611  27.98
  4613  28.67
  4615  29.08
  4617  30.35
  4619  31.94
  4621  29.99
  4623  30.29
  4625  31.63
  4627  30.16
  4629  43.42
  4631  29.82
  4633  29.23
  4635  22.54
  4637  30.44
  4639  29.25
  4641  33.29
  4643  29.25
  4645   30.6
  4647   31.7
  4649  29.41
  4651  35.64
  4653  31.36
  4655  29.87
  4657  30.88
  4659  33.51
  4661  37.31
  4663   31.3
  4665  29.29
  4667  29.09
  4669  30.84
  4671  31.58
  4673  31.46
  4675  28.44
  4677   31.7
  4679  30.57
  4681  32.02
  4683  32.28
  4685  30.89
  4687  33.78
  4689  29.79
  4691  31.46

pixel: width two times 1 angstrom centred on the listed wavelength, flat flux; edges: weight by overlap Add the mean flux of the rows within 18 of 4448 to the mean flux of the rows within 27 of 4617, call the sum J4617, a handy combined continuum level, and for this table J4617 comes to 59.8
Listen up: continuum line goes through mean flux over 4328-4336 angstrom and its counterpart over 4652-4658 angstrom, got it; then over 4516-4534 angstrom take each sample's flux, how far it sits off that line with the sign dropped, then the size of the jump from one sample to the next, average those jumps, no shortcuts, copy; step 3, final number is 3.3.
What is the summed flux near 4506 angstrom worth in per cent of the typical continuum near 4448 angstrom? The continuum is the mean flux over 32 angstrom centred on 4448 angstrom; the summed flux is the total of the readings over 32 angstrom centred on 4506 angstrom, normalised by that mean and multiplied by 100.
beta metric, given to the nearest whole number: 1653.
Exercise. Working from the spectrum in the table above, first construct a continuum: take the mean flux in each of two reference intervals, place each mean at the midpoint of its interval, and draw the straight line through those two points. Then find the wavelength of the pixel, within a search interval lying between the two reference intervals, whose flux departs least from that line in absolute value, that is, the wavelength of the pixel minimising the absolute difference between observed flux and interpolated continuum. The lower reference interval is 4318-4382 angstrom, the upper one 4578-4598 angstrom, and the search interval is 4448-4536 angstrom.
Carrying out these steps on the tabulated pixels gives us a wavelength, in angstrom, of 4477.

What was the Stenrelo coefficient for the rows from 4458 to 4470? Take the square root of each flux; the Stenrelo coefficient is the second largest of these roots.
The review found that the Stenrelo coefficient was 5.47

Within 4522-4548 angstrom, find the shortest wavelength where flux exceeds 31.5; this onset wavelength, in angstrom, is 4529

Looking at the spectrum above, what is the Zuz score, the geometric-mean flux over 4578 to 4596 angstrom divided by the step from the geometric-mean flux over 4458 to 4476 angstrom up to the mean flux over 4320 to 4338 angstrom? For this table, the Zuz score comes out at 42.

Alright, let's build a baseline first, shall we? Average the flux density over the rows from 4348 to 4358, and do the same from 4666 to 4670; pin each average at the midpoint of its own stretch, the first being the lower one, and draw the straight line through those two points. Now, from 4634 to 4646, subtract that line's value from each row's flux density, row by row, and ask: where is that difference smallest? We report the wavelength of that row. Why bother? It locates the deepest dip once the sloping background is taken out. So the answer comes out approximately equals 4635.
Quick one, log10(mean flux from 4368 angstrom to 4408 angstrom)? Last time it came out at 1.49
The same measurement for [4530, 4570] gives 1.48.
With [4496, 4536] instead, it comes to 1.48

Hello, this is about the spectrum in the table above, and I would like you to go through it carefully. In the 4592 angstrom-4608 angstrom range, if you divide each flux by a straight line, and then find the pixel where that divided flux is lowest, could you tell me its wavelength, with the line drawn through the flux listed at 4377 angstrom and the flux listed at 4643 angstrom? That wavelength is 4599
